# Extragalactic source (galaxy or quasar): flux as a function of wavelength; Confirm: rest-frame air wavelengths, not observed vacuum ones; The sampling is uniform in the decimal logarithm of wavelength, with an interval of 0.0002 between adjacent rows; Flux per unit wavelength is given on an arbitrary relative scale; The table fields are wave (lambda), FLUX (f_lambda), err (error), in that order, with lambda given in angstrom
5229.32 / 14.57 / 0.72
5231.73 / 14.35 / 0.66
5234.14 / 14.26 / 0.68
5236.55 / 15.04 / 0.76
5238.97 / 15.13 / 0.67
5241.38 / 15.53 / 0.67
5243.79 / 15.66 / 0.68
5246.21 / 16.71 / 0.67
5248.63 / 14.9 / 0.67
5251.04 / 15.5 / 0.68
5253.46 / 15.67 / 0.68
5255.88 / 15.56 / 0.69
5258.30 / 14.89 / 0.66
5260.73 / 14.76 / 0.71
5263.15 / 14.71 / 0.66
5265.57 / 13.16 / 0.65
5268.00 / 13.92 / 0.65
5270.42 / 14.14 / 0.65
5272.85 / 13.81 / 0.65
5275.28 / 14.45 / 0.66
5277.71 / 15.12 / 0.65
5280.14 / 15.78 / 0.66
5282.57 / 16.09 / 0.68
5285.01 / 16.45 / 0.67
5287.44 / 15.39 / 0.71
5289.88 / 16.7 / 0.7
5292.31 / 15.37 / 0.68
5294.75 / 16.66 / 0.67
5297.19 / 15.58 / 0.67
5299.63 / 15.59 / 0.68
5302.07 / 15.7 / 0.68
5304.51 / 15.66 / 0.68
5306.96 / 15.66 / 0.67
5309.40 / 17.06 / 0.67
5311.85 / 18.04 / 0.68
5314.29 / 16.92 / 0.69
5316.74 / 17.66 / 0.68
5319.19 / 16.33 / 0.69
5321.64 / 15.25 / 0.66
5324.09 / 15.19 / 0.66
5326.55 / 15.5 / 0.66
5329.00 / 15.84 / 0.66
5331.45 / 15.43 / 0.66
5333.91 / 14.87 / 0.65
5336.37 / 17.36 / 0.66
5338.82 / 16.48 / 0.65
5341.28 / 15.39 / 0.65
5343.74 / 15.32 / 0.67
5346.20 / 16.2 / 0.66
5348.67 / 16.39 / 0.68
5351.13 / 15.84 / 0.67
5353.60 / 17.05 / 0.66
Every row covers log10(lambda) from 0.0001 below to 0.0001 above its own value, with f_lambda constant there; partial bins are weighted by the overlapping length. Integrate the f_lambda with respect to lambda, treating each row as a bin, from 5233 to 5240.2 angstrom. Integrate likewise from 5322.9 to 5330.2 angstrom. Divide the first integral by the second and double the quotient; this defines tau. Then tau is 1.88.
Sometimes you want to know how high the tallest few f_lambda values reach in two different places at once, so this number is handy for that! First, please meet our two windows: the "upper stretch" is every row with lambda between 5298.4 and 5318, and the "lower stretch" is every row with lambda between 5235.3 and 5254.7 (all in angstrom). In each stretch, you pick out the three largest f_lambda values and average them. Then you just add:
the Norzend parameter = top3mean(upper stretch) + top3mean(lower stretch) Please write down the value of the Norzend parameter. 33.6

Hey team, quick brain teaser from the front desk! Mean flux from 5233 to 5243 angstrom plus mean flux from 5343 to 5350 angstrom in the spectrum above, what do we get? 31.0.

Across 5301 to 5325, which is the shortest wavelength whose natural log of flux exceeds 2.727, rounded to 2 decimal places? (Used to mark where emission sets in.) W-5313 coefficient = 5302.07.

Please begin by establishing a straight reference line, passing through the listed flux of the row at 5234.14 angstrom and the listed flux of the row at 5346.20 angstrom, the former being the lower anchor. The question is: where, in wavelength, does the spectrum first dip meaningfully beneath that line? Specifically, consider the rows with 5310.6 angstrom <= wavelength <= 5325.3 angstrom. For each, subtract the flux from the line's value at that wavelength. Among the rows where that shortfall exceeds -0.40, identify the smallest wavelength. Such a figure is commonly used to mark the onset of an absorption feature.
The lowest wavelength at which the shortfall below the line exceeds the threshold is 5321.64 angstrom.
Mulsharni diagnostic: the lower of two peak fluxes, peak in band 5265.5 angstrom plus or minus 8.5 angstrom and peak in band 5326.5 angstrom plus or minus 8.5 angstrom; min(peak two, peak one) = 14.9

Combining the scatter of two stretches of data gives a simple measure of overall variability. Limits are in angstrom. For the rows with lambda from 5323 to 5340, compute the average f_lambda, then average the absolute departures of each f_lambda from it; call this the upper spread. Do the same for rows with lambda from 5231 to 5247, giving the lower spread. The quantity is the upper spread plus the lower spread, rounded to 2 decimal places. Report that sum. 1.27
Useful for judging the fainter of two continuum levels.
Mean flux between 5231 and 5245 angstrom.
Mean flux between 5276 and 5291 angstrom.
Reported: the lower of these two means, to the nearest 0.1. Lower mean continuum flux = 15.0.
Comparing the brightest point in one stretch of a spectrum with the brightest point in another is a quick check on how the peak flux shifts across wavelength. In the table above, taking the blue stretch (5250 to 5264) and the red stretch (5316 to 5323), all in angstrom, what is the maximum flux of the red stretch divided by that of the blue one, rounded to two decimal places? 1.13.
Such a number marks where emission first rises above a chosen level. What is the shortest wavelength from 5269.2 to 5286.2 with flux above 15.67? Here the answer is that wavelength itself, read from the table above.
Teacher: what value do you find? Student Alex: 5280.14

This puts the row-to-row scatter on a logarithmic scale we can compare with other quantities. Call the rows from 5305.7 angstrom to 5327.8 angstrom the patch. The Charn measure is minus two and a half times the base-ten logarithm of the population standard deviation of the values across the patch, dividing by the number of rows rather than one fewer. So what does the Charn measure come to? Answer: 0.0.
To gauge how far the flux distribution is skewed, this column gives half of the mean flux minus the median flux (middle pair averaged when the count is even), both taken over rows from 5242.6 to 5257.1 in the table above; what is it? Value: 0.03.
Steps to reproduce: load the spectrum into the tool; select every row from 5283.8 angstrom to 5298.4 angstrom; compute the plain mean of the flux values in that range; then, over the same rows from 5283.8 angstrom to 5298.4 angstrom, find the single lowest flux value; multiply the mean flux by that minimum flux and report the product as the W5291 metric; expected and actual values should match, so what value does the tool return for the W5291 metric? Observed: 246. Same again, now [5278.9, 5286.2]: 254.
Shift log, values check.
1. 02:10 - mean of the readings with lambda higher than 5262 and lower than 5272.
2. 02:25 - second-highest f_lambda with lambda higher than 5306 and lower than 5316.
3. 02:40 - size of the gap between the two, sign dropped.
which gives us 3.1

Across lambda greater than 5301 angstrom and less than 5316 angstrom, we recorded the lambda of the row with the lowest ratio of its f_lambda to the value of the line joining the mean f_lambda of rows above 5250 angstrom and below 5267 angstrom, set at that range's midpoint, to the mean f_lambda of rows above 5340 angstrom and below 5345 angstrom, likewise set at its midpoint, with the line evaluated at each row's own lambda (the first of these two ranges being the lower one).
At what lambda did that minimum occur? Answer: 5306.96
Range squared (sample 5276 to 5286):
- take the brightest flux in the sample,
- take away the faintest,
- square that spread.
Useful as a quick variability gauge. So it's 2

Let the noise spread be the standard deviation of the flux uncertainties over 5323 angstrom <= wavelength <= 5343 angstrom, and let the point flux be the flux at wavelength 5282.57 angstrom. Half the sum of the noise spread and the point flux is 8.0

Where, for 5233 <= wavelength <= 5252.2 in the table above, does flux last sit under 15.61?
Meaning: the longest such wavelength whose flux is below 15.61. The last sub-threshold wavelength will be 5251.04 angstrom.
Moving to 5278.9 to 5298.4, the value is 5297.19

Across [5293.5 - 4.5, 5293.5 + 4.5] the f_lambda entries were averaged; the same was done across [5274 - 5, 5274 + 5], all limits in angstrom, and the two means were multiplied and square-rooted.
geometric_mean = 15.2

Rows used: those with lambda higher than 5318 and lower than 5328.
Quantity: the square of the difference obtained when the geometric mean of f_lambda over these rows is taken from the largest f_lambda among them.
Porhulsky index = 0.59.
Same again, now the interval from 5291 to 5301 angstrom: 0.75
